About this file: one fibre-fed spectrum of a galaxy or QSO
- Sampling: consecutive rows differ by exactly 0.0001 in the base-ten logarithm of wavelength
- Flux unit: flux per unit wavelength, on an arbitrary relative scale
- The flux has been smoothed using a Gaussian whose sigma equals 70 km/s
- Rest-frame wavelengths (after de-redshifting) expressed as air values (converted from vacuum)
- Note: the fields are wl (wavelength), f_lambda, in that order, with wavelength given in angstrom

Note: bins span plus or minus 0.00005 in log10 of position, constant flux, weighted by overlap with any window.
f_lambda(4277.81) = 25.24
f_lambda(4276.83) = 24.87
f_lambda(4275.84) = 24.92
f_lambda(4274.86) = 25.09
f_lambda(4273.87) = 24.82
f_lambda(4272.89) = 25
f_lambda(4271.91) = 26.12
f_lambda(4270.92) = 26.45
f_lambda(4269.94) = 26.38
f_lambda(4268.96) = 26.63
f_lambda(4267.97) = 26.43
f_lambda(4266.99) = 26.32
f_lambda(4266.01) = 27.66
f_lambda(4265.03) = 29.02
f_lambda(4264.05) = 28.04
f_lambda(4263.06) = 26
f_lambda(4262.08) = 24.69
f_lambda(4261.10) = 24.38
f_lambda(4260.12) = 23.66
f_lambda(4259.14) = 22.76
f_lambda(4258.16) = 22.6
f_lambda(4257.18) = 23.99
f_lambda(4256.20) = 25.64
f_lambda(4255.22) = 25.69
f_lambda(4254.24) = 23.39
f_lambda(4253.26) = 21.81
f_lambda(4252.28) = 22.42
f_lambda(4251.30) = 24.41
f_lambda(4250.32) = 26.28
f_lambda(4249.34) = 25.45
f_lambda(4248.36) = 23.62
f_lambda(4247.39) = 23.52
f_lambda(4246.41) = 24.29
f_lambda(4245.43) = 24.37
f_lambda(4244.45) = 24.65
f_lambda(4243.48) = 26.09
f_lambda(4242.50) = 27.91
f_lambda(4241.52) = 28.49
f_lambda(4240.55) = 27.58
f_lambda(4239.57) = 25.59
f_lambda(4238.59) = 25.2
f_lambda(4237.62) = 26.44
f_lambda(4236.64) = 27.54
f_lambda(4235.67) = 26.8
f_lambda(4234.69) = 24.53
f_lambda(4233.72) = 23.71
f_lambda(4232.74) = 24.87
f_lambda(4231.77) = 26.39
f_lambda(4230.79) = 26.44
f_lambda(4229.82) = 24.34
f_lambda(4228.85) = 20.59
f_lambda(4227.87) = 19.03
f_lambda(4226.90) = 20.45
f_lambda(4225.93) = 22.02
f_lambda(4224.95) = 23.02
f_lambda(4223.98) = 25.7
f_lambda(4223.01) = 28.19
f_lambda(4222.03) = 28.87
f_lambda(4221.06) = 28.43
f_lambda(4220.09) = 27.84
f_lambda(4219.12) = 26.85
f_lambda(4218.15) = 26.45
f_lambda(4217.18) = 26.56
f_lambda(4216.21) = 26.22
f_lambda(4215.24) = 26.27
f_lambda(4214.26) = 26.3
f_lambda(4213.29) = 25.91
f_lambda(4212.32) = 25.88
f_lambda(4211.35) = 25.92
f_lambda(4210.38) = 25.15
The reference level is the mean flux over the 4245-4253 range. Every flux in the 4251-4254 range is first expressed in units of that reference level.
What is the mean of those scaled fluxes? 0.94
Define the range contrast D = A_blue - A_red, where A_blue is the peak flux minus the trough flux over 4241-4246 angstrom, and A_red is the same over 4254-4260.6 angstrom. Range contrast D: 1.0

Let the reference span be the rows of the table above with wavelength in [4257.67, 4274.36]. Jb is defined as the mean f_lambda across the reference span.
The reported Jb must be 25.7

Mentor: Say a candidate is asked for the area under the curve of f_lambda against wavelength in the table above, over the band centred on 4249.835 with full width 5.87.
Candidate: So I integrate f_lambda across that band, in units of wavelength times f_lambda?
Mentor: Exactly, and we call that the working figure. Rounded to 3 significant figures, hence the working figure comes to 143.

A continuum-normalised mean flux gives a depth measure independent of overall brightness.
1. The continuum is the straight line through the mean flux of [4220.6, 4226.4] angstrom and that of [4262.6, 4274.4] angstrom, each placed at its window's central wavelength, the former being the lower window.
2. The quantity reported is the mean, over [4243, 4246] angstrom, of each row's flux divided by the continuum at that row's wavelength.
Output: 0.95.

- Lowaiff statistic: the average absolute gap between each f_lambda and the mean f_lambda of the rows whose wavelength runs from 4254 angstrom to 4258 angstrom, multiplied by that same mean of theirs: 24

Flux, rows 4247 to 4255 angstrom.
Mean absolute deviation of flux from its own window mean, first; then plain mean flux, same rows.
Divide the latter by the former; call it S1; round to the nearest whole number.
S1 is 21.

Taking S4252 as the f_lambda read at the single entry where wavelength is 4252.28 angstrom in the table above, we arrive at 22.42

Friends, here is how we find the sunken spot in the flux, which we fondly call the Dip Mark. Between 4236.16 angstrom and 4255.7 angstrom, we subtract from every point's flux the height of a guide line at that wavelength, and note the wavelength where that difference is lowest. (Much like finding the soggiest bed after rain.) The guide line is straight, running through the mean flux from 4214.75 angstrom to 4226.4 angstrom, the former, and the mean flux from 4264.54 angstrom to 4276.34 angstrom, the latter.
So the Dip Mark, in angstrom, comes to 4253.26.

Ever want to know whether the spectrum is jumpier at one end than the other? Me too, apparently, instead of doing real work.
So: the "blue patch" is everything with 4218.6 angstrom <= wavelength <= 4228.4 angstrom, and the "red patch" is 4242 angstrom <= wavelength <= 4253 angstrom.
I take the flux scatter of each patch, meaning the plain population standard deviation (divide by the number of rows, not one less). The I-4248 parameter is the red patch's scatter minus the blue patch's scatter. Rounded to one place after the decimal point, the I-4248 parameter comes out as -2.0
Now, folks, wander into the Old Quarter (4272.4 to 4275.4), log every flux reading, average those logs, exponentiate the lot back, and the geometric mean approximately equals 25.0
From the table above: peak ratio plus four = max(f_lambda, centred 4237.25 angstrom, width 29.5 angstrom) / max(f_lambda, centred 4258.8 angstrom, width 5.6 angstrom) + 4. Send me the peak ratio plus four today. 5.11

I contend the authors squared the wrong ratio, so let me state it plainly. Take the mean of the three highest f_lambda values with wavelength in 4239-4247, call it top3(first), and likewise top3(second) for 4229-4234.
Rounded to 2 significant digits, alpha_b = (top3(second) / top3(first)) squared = 0.86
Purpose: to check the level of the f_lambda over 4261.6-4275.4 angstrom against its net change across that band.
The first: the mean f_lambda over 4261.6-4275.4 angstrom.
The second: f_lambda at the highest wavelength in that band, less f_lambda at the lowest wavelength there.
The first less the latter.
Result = 25.9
